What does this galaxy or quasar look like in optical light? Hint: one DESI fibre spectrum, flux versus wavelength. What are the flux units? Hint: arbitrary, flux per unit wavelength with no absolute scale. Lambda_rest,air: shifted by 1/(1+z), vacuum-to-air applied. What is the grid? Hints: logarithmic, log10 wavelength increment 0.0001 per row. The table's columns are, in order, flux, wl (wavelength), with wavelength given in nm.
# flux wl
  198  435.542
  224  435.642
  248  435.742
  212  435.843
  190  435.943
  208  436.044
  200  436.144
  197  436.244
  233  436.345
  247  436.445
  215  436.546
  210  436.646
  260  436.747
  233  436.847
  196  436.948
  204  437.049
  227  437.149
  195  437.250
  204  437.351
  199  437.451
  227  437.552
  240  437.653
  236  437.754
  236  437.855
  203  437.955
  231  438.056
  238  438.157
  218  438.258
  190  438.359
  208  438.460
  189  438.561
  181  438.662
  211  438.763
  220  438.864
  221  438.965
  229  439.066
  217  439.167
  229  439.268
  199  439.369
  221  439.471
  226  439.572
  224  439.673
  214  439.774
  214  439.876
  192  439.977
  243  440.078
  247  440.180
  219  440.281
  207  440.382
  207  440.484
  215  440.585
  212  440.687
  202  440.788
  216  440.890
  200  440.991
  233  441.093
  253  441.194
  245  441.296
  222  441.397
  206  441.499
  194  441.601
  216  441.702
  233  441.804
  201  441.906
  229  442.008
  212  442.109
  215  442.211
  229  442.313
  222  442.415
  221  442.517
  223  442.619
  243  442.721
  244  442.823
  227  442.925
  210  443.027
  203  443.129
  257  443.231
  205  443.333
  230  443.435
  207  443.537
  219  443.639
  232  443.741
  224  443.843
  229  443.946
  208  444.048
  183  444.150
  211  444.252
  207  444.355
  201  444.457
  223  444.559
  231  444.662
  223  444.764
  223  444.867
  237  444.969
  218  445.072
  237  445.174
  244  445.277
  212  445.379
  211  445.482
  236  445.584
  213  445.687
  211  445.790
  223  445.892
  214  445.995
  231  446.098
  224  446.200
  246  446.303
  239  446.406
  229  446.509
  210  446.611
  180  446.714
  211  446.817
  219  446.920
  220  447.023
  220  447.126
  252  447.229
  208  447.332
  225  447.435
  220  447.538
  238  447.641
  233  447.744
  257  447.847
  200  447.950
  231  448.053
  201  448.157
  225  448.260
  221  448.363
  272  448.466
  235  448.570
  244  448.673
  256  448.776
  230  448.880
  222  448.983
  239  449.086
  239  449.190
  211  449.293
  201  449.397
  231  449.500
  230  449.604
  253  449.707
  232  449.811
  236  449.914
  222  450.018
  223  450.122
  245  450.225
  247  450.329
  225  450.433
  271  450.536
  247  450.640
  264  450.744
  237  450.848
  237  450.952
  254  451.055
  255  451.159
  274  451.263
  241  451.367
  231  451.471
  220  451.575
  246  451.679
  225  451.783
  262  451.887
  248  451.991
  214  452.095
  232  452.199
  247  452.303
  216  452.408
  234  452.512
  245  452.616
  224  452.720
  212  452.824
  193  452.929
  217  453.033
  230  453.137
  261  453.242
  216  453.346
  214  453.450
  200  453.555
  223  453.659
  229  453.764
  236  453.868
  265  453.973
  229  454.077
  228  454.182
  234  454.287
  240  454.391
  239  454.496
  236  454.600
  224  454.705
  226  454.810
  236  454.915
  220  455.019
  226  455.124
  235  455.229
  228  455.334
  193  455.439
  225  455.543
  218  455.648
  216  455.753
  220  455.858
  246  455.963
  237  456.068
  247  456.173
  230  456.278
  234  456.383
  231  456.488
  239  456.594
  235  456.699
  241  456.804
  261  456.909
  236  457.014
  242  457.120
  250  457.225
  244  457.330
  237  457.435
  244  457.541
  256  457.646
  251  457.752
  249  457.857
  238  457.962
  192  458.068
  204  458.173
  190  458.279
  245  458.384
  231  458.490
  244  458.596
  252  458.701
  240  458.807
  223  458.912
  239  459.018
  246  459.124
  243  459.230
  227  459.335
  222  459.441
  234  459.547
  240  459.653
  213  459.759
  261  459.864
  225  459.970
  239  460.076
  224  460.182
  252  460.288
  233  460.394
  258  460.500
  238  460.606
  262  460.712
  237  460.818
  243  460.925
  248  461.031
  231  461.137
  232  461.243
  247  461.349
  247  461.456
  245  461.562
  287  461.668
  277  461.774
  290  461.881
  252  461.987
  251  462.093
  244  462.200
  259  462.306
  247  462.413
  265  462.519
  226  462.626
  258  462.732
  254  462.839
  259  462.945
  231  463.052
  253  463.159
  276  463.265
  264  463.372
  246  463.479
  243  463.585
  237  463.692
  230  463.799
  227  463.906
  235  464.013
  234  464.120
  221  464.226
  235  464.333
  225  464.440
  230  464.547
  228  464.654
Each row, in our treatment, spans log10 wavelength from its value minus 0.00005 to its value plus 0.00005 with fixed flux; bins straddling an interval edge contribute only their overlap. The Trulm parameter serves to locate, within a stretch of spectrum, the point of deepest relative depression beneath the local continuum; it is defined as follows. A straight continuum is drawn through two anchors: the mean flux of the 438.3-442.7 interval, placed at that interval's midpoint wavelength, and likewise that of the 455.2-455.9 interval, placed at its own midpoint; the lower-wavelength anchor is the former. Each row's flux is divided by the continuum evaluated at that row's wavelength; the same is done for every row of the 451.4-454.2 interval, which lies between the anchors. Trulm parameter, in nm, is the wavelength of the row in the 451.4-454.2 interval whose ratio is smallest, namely 452.929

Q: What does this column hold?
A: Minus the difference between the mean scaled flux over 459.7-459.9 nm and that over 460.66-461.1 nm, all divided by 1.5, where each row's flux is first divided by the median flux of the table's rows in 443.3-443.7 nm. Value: 0.033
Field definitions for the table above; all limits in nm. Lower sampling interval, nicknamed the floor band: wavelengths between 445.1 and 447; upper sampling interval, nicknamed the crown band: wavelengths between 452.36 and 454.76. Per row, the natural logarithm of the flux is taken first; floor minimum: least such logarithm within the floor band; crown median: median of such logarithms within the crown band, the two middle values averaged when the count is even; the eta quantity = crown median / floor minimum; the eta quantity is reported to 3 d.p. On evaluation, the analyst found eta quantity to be 1.046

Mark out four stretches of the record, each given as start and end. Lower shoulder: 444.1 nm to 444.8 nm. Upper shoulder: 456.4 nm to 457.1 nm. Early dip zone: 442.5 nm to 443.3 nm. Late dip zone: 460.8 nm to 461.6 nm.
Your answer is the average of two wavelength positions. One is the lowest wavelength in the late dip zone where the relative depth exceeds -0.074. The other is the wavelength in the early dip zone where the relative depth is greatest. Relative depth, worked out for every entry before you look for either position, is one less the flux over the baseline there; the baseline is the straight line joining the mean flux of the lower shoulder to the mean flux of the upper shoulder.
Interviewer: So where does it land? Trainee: 451.97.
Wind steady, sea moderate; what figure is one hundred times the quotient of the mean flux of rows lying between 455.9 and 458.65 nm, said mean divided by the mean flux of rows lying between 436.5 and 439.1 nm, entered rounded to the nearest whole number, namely 109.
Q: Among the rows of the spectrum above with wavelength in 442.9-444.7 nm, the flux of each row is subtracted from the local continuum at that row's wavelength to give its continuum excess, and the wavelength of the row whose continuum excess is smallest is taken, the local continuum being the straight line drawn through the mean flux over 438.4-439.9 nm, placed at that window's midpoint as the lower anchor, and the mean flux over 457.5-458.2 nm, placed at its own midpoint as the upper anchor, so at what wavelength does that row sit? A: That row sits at 443.231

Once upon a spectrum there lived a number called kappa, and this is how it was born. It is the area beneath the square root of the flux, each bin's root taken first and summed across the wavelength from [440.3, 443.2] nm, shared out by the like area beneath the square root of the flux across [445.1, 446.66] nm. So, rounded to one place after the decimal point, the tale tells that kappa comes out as 1.8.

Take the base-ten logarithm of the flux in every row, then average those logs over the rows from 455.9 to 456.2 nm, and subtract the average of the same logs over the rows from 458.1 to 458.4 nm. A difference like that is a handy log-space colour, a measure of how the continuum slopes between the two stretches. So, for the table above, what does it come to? 0.06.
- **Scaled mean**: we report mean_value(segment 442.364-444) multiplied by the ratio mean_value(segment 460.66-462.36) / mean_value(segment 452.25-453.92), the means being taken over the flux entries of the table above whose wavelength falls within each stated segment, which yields 253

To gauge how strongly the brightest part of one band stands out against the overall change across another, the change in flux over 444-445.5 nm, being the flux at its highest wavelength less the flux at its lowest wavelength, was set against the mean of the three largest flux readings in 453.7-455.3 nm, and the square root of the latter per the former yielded 9.1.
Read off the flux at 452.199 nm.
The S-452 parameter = 232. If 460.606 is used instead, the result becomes 238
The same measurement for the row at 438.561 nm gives 189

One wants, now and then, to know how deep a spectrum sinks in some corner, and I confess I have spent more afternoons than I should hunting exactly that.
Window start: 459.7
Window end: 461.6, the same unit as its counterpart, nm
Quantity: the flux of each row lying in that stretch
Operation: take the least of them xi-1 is 213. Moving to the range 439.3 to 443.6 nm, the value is 192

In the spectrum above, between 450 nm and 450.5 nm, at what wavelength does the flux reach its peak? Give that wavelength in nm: 450.329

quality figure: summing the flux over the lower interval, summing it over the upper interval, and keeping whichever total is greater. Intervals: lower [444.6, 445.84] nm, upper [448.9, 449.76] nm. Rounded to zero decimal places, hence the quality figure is 2696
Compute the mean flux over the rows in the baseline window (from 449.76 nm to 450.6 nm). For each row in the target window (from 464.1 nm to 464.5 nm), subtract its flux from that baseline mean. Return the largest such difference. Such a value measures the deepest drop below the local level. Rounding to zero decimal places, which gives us 17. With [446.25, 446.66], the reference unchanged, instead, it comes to 28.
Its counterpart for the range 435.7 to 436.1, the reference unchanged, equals 48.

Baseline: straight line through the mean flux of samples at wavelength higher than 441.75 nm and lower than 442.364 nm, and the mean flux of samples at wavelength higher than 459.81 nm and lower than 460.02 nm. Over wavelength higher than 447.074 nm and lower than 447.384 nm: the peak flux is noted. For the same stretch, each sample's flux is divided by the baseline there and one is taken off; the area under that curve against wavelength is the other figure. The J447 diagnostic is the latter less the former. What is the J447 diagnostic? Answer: -252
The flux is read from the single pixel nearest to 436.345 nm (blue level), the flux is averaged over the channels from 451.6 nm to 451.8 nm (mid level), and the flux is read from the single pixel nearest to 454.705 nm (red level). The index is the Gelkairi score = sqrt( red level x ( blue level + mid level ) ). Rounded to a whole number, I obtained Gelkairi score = 324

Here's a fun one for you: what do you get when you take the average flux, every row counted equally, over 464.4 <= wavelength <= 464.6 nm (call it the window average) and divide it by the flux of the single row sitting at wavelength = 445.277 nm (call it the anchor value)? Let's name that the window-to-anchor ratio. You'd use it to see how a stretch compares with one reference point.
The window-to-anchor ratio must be 0.93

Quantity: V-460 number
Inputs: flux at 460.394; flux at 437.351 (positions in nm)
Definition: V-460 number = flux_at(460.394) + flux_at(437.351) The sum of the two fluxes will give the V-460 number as 437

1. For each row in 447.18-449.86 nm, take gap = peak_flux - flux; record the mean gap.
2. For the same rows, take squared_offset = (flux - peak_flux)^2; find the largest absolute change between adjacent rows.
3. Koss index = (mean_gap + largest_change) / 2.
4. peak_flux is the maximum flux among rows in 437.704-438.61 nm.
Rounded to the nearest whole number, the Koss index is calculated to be 701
